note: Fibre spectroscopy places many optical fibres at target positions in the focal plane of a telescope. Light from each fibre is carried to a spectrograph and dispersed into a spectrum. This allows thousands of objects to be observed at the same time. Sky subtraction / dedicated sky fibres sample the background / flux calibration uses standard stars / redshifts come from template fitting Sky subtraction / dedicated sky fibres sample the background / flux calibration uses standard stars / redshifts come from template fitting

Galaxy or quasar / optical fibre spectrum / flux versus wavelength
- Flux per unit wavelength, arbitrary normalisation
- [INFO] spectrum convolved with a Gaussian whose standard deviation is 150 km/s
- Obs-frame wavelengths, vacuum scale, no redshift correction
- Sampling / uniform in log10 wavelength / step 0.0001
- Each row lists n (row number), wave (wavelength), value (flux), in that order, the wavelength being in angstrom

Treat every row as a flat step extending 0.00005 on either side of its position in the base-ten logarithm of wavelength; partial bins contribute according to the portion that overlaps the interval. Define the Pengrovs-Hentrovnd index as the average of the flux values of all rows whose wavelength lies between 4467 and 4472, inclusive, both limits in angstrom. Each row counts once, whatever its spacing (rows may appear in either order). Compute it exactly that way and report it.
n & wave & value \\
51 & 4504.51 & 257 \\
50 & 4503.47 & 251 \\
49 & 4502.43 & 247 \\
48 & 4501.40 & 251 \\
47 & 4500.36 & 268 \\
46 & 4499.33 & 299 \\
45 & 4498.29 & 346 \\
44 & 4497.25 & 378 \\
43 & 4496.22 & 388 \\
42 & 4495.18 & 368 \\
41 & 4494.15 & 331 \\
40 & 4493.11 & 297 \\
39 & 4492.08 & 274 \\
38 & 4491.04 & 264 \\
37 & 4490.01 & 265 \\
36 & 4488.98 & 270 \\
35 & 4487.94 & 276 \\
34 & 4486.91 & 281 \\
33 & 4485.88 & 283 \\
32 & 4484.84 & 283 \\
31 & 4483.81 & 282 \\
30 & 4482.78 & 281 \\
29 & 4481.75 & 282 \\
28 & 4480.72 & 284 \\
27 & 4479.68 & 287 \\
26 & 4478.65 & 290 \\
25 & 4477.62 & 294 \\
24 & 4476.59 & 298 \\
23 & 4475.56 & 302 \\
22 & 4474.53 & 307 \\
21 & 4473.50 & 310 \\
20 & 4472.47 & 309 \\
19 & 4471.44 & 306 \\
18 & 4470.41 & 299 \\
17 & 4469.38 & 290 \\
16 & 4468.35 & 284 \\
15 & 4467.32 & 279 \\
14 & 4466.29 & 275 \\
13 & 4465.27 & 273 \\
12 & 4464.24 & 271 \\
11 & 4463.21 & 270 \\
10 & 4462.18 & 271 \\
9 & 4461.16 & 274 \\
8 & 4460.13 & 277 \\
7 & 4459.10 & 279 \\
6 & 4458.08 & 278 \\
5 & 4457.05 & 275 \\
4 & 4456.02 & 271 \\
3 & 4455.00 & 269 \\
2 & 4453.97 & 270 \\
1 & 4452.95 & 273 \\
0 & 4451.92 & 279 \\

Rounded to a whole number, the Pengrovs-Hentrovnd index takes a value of 292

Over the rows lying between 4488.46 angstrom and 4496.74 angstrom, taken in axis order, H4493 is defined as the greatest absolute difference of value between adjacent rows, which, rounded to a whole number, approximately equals 37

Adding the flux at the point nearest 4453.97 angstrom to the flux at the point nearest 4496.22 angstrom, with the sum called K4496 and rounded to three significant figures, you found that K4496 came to 658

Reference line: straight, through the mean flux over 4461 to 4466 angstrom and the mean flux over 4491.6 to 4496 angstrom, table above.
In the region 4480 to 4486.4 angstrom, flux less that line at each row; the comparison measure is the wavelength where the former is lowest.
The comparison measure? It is 4485.88 angstrom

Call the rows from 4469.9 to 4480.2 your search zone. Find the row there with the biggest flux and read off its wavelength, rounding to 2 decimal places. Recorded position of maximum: 4473.50 angstrom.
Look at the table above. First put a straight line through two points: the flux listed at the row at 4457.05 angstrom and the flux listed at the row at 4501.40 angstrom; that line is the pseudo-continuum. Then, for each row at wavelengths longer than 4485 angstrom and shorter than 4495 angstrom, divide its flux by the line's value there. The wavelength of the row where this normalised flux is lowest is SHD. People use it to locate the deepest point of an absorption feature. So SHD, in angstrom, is 4491.04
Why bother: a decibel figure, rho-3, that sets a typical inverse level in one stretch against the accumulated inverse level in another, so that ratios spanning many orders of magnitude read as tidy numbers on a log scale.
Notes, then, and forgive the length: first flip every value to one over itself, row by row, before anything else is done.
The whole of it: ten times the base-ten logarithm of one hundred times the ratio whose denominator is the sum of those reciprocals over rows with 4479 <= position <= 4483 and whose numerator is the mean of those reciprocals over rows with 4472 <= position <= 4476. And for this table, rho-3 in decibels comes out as 13.6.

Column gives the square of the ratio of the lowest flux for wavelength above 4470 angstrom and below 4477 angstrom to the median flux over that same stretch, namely 0.95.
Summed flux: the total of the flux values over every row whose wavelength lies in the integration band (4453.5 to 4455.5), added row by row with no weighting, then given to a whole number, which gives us 539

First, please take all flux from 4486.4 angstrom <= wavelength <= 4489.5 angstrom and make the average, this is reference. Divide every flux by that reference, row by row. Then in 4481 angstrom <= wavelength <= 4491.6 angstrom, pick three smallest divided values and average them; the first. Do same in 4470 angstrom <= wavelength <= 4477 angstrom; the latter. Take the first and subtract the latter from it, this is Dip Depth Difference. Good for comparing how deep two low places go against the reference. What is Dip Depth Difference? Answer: -0.12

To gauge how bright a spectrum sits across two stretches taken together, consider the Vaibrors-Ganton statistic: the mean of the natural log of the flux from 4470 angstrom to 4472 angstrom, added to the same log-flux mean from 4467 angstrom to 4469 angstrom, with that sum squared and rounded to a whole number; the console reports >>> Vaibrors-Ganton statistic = 129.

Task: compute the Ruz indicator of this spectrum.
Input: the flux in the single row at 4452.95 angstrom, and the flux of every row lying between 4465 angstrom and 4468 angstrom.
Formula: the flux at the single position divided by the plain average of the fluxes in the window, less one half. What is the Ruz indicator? 0.49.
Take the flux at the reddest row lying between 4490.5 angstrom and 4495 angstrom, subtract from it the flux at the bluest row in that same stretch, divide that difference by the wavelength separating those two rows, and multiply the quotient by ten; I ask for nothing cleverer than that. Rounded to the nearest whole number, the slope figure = 215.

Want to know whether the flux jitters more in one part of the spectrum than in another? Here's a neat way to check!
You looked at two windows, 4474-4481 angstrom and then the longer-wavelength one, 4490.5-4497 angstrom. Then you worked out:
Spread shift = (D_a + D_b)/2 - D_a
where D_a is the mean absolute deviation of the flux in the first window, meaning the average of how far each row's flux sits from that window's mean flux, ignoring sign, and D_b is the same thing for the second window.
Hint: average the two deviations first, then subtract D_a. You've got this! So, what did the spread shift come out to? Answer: 18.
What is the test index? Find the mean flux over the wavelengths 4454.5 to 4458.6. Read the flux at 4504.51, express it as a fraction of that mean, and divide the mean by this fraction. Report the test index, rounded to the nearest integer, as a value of 291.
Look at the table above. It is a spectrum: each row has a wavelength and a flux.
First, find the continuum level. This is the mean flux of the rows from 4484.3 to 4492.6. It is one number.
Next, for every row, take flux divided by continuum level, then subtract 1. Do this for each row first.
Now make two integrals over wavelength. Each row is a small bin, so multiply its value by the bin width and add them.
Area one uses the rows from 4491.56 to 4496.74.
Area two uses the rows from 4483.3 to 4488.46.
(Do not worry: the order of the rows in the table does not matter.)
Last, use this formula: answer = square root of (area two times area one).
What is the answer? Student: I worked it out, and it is 0.36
